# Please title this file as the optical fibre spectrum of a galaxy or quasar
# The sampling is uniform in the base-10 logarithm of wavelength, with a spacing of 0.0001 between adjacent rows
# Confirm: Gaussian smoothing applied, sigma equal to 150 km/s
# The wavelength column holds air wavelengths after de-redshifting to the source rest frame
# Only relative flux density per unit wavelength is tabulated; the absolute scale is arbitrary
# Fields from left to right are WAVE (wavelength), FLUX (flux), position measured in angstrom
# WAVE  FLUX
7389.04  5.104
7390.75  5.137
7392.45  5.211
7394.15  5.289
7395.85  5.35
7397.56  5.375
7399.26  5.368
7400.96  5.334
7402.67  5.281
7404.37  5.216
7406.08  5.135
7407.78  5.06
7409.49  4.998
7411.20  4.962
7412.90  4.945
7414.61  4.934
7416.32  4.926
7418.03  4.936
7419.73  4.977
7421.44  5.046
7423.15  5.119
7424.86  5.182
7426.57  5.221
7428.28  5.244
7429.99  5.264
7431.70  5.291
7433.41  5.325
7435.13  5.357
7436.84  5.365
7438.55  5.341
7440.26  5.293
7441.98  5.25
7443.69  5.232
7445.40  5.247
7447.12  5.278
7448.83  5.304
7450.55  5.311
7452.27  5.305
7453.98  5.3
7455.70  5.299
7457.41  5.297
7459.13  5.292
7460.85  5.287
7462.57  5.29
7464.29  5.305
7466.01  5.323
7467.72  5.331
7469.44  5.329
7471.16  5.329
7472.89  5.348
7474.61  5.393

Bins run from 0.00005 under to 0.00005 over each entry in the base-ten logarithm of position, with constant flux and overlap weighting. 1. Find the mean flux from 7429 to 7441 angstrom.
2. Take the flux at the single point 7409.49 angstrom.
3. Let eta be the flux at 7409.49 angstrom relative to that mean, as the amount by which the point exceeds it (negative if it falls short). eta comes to -0.3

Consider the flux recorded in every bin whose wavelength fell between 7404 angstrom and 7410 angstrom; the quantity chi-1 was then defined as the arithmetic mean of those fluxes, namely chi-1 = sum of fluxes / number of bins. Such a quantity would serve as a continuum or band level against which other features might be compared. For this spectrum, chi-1 5.10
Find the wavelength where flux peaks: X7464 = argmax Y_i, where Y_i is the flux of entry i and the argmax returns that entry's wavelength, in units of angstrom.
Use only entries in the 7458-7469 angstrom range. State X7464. 7467.72 angstrom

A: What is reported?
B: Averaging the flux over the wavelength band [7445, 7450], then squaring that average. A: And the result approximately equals 27.8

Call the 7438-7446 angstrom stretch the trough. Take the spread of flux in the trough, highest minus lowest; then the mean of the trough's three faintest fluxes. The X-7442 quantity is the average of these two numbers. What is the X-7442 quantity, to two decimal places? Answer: 2.68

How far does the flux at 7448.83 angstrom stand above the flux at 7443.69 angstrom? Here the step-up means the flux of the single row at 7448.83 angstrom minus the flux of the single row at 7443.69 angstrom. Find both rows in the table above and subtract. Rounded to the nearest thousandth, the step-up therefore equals 0.072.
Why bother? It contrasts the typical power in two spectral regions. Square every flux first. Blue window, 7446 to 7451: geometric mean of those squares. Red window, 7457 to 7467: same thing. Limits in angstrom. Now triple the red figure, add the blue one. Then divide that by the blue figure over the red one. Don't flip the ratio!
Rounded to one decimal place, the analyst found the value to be 112.4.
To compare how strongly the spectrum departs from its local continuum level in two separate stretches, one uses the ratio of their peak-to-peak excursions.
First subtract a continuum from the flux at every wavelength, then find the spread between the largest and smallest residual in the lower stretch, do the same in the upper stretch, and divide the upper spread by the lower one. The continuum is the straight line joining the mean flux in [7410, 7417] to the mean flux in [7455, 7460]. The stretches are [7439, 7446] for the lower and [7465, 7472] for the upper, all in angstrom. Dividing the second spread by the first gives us 0.40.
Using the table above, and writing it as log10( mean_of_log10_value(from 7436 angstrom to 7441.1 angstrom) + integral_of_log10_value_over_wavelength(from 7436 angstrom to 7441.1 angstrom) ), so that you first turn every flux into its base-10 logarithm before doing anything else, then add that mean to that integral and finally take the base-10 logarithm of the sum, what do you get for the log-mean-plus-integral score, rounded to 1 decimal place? 0.6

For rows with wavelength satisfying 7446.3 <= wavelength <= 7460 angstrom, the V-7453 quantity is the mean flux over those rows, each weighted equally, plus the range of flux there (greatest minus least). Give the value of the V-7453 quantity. 5.33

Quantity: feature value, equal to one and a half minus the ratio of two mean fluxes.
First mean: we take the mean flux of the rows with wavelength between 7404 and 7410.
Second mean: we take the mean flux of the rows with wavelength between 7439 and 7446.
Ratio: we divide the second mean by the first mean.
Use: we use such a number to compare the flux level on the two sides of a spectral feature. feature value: 0.47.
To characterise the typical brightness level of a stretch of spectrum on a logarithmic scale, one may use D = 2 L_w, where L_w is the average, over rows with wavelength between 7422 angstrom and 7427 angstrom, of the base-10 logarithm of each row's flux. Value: 1.43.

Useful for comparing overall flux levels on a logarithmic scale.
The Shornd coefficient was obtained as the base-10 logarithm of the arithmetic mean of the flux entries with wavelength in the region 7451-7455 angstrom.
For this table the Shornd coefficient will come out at 0.724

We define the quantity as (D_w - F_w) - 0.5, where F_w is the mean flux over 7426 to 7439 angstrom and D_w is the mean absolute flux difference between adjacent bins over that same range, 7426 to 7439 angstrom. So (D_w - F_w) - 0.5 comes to -5.78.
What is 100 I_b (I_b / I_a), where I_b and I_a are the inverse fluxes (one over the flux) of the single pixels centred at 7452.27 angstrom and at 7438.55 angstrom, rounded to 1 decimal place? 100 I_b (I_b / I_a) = 19.0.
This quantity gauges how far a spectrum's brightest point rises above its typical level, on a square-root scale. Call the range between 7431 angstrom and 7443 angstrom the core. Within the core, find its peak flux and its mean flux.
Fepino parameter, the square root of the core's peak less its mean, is 0.22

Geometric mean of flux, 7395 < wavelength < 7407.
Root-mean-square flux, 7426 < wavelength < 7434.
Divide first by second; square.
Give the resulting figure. 1.01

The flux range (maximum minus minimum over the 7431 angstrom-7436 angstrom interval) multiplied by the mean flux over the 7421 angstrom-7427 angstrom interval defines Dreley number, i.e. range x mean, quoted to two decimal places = 0.34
